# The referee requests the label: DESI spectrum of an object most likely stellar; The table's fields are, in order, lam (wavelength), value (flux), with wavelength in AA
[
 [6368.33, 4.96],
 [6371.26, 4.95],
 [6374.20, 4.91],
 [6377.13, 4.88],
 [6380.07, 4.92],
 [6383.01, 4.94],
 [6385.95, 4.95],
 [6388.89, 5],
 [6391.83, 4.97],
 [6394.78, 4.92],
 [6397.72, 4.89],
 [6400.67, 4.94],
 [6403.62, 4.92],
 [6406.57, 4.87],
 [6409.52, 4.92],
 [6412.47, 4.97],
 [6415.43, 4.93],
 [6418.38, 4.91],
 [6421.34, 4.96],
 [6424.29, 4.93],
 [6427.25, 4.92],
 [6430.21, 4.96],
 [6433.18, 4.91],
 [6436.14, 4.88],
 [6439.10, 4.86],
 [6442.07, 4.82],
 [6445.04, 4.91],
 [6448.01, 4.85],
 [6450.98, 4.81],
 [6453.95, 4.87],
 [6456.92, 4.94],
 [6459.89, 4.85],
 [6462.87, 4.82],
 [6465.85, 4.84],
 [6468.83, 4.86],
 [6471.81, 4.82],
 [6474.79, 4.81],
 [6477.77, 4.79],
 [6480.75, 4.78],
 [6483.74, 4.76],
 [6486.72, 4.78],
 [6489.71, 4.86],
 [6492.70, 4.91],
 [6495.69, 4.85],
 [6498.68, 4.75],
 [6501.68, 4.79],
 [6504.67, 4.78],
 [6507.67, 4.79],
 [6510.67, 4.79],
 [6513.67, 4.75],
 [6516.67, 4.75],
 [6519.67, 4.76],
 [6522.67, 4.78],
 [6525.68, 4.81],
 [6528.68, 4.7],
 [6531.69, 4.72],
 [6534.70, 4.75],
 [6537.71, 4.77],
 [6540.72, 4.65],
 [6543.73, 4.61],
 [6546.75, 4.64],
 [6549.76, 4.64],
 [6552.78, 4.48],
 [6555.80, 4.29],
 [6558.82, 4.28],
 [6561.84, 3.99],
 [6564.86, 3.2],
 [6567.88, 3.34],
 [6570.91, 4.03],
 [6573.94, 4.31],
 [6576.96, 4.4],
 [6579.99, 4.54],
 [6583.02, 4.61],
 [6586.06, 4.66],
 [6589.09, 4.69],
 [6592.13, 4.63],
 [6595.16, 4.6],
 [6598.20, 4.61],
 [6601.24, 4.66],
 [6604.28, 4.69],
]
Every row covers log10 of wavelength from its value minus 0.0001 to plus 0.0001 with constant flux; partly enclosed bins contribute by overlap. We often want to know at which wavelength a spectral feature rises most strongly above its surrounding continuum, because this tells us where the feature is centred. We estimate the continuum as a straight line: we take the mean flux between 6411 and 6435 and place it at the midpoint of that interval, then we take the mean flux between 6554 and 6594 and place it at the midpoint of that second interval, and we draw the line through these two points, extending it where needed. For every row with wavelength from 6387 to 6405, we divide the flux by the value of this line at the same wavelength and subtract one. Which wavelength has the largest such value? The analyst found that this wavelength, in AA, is 6388.89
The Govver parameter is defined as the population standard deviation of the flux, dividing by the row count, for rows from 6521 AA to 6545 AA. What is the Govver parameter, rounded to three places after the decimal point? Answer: 0.064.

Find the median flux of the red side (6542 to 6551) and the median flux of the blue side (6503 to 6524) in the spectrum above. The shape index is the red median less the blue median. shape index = -0.14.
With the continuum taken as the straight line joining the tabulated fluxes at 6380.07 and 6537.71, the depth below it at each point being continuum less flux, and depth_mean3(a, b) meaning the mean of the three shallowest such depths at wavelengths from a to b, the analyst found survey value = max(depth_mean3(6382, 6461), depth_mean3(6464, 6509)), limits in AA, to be -0.061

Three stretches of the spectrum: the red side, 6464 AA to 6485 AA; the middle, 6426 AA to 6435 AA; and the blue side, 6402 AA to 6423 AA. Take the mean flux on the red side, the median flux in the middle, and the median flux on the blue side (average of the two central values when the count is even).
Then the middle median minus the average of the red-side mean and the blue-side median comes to 0.06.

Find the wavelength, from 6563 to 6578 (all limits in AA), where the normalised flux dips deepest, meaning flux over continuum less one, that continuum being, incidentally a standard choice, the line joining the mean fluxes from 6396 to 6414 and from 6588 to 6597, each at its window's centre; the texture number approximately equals 6564.86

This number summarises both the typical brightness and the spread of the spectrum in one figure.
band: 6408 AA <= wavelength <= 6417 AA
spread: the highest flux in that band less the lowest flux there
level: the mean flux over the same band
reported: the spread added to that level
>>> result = 5.0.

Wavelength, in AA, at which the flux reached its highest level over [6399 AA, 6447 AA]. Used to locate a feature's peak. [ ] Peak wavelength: 6412.47 AA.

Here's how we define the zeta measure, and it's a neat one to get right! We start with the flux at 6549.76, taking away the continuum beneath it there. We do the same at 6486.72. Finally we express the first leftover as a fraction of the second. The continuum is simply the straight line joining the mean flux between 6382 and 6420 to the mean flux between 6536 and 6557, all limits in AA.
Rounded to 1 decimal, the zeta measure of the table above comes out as 1.2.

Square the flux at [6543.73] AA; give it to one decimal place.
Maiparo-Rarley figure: 21.3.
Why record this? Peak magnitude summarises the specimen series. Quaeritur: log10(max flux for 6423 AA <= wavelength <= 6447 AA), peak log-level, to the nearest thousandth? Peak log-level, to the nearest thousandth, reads 0.695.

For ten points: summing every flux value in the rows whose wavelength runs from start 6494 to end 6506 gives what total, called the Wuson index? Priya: 19.2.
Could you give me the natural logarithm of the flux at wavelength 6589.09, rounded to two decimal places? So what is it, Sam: 1.55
